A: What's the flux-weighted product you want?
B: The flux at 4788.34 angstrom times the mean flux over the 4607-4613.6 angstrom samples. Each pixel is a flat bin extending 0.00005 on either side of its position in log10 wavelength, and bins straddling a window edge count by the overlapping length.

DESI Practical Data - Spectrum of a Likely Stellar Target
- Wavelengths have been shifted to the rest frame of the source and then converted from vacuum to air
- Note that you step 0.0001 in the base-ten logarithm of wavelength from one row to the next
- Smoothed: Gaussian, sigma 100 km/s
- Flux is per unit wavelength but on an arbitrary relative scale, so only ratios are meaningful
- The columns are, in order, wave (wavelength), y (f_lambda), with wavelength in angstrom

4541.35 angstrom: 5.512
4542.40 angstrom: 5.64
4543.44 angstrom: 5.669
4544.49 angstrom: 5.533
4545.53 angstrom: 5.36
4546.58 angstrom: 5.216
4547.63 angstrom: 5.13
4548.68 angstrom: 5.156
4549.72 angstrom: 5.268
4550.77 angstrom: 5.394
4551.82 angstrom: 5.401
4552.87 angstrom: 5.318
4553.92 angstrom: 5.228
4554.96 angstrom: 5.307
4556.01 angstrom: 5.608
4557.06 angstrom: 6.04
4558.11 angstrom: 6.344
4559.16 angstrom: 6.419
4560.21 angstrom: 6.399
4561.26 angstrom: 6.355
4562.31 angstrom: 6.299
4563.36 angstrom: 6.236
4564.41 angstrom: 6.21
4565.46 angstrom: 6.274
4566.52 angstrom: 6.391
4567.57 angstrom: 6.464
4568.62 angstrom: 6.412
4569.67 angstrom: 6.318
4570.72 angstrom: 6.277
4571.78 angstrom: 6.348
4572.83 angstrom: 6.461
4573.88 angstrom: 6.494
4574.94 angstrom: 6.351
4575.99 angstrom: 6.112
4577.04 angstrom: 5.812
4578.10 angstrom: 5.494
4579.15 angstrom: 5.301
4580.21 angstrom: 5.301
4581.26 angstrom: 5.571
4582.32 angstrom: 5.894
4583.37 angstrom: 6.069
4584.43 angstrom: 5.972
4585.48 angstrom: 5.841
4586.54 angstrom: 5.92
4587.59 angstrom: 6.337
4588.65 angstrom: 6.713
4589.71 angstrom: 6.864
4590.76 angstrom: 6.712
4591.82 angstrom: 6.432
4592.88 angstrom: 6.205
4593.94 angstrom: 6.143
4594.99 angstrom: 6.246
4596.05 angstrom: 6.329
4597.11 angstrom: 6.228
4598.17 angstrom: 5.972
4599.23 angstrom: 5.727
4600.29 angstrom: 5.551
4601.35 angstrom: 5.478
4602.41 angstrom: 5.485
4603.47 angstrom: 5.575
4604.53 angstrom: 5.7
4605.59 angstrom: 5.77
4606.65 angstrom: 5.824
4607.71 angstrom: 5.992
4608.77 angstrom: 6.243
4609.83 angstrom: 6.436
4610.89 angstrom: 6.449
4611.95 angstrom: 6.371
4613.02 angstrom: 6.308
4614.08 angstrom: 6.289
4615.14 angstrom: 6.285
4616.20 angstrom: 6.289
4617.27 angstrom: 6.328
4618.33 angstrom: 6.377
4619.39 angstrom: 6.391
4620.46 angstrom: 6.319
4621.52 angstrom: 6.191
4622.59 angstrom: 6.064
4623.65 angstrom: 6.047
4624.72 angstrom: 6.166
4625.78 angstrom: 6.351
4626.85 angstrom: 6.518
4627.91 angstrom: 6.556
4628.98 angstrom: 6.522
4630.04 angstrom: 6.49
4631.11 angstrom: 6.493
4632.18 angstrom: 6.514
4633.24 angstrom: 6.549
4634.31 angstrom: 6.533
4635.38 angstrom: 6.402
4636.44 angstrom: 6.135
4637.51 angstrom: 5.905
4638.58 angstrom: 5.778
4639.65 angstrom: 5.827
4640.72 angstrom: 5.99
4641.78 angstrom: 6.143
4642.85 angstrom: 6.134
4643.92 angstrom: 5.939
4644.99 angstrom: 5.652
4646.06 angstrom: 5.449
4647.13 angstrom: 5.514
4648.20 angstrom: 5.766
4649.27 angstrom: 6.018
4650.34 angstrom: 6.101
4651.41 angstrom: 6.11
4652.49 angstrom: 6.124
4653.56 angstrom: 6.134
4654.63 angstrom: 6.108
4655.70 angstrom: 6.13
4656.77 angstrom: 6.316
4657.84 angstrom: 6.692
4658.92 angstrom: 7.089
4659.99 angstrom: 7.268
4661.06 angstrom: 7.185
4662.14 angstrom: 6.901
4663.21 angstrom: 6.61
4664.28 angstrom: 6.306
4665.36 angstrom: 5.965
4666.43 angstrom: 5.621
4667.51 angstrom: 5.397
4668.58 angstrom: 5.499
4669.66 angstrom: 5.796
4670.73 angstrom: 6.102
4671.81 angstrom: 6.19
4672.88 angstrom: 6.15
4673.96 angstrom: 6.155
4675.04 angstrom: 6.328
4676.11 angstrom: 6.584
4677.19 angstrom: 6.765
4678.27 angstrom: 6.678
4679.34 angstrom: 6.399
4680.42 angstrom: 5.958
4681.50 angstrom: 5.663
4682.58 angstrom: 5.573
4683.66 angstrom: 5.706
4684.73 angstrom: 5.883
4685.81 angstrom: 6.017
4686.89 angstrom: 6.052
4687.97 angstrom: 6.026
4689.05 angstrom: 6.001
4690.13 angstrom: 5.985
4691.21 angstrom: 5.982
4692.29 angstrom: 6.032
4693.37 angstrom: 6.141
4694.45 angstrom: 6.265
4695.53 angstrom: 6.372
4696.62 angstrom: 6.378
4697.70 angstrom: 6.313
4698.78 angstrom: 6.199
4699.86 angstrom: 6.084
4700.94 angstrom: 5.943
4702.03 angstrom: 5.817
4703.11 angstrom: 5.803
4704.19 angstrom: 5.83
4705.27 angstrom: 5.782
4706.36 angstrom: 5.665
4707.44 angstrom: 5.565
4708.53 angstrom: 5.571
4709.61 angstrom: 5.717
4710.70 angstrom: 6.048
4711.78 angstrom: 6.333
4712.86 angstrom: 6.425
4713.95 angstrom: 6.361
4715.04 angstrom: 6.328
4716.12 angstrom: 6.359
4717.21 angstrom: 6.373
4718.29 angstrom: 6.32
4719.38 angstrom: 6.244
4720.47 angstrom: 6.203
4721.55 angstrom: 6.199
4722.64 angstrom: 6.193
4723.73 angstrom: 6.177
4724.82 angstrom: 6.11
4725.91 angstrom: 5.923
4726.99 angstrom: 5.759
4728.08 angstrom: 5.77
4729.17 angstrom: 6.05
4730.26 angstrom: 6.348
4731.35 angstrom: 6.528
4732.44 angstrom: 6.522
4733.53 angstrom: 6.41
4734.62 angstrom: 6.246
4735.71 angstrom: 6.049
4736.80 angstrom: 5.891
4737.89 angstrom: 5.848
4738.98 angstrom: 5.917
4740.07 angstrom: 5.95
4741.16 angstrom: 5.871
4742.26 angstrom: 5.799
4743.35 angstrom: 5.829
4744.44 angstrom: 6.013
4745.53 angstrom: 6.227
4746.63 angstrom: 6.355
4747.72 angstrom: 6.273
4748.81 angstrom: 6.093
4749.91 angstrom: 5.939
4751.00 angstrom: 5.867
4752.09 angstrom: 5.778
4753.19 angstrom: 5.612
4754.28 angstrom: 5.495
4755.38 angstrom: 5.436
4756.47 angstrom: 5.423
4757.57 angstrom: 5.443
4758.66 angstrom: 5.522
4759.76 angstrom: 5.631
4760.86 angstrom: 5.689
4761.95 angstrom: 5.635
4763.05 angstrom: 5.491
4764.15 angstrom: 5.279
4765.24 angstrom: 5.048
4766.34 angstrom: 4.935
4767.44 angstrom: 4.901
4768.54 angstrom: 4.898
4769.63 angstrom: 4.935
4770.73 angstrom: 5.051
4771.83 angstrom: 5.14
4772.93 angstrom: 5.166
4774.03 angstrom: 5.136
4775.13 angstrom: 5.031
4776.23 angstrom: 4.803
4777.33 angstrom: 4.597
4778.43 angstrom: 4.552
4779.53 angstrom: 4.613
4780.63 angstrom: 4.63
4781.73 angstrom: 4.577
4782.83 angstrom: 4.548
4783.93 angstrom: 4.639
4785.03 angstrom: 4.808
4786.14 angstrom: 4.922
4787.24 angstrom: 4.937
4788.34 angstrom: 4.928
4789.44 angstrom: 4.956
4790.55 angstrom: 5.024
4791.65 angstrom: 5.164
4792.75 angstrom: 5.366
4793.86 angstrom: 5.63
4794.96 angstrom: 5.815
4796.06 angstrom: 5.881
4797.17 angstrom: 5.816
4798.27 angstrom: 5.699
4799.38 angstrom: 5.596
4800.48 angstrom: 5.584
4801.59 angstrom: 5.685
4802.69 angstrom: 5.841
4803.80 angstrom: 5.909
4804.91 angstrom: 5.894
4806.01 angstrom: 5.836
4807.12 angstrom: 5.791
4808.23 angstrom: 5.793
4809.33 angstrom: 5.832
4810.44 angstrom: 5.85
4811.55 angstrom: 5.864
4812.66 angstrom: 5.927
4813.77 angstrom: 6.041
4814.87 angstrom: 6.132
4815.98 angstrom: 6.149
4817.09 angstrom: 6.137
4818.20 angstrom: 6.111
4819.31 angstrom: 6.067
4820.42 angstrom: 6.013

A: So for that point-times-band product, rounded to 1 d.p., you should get 31.0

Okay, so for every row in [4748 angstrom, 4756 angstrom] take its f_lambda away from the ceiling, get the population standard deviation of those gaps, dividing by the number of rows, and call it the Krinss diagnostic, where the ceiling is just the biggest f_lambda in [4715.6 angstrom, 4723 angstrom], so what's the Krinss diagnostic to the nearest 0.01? 0.22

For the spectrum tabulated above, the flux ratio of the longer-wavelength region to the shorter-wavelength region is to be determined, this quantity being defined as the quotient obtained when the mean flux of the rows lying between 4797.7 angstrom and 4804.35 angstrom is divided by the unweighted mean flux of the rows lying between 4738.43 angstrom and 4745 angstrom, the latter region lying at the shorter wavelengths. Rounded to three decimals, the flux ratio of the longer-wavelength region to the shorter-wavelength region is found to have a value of 0.970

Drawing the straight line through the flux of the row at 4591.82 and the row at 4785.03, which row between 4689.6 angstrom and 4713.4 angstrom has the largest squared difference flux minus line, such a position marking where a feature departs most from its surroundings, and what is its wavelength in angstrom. 4712.86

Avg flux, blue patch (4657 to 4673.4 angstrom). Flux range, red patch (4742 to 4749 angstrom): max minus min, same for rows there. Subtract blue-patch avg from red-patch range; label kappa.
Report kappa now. -5.76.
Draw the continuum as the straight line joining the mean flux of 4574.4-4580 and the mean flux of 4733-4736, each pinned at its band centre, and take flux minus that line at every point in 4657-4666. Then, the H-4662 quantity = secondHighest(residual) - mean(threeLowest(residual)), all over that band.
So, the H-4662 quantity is 0.9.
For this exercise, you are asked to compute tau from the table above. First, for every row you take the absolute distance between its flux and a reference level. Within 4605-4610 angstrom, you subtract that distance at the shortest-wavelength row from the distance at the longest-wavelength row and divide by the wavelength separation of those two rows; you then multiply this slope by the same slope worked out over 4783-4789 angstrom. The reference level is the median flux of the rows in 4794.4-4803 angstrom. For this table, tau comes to -0.010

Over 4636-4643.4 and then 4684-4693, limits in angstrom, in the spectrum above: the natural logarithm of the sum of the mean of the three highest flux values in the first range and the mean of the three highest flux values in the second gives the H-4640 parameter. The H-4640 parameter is 2.50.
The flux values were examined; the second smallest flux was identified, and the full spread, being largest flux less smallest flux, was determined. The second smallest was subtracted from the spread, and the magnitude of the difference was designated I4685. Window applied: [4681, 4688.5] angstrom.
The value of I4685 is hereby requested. 5.2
